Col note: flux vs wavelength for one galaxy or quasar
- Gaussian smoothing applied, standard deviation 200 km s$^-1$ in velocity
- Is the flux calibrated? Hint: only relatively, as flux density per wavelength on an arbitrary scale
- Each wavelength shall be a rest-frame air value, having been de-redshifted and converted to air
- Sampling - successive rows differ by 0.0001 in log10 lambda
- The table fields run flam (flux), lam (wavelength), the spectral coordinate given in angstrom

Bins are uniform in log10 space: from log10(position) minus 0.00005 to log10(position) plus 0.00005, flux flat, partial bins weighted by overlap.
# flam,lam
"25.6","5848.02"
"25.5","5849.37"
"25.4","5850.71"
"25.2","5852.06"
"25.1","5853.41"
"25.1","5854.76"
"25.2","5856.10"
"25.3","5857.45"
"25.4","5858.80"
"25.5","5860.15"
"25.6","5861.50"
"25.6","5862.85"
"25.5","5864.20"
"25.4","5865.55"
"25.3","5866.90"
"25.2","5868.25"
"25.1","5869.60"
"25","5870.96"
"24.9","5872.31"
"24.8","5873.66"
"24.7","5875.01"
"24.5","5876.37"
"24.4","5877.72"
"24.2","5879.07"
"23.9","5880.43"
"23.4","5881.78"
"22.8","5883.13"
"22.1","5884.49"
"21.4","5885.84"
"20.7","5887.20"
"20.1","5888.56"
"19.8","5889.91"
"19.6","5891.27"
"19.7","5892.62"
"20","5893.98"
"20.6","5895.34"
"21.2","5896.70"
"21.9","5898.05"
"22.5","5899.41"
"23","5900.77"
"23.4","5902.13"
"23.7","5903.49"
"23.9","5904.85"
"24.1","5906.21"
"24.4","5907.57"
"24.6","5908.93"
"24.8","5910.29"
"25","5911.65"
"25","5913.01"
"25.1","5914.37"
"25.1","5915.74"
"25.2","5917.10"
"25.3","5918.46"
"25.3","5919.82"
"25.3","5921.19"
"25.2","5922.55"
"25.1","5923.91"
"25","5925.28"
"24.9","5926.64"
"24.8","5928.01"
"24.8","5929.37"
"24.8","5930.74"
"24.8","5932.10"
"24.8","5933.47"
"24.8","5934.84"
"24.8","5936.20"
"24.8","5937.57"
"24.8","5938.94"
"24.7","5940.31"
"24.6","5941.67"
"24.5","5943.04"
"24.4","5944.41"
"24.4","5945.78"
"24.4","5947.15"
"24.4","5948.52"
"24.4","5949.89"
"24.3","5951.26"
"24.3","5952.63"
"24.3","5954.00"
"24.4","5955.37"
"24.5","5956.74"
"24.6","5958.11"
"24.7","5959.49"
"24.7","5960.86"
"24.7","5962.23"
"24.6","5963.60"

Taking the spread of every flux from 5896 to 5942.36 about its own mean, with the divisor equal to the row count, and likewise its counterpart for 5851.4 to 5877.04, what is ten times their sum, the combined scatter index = 13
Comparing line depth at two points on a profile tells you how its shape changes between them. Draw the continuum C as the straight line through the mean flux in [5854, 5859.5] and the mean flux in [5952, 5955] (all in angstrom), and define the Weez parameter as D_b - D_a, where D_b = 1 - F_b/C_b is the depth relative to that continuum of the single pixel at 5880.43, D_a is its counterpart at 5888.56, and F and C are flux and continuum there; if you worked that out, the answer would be -0.15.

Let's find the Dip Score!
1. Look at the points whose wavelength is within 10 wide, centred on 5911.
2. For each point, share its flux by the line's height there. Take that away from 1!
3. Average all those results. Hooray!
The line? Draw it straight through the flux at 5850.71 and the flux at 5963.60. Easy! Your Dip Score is 0.008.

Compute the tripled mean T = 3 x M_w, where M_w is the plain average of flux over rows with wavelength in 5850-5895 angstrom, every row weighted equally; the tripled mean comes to 71.4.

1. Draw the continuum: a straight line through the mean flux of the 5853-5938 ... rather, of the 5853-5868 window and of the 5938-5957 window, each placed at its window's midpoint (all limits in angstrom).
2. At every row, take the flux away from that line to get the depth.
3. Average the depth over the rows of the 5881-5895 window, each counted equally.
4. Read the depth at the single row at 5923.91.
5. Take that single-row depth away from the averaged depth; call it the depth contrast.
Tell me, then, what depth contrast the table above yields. 4.5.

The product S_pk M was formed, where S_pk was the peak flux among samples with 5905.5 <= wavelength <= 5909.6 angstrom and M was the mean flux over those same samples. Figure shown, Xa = 599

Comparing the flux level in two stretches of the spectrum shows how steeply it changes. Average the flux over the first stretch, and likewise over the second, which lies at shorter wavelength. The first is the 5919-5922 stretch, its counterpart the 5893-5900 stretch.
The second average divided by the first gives 0.84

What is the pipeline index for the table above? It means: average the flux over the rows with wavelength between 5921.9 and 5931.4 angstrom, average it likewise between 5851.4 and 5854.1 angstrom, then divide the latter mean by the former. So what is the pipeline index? 1.01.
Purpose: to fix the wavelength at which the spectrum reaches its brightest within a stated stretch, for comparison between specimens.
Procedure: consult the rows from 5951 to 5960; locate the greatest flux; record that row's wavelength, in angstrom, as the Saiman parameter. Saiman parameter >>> 5959.49 angstrom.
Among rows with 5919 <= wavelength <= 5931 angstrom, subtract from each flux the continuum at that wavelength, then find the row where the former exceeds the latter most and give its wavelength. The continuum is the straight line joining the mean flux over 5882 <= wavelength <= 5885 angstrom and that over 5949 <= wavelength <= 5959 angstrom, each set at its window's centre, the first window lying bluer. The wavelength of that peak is 5919.82 angstrom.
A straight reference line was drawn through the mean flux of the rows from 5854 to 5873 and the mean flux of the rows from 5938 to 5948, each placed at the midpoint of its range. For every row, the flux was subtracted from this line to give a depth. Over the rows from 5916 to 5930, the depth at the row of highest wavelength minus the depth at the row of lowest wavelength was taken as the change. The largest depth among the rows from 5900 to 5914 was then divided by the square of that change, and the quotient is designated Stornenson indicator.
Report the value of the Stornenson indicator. 24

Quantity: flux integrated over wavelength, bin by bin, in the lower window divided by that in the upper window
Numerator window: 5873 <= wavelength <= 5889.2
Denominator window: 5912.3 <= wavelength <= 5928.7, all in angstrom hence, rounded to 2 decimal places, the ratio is 0.91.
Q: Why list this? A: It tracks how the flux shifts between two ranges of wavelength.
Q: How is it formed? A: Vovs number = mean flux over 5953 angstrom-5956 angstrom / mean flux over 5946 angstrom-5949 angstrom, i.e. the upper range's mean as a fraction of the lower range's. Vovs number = 1.00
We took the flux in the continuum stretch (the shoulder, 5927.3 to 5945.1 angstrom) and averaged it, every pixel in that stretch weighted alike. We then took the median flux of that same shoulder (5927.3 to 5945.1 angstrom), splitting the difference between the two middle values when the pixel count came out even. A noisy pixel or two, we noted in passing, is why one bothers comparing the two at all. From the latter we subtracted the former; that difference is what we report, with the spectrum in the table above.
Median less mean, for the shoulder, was 0.08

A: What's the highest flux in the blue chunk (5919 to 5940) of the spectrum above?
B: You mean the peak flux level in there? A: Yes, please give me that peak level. 25.3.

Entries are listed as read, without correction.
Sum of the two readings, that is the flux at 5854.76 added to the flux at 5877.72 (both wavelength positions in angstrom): 49.50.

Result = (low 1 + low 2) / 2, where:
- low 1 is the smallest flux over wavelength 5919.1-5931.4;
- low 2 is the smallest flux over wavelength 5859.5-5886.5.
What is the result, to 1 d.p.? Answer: 23.1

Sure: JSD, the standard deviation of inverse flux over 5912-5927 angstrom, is 0.0002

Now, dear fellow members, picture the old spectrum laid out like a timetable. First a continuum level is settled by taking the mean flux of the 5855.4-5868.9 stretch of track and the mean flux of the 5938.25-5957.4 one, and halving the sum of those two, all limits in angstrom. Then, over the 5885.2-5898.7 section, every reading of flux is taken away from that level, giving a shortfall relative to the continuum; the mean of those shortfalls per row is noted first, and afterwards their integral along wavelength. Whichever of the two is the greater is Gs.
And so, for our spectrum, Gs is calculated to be 60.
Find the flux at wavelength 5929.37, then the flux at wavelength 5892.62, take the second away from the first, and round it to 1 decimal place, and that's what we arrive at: 5.1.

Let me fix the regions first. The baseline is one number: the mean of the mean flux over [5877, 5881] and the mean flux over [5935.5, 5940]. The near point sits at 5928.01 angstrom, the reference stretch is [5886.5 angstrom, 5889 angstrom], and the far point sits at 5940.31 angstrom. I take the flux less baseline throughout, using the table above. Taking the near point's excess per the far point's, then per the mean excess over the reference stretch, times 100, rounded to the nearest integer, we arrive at -36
